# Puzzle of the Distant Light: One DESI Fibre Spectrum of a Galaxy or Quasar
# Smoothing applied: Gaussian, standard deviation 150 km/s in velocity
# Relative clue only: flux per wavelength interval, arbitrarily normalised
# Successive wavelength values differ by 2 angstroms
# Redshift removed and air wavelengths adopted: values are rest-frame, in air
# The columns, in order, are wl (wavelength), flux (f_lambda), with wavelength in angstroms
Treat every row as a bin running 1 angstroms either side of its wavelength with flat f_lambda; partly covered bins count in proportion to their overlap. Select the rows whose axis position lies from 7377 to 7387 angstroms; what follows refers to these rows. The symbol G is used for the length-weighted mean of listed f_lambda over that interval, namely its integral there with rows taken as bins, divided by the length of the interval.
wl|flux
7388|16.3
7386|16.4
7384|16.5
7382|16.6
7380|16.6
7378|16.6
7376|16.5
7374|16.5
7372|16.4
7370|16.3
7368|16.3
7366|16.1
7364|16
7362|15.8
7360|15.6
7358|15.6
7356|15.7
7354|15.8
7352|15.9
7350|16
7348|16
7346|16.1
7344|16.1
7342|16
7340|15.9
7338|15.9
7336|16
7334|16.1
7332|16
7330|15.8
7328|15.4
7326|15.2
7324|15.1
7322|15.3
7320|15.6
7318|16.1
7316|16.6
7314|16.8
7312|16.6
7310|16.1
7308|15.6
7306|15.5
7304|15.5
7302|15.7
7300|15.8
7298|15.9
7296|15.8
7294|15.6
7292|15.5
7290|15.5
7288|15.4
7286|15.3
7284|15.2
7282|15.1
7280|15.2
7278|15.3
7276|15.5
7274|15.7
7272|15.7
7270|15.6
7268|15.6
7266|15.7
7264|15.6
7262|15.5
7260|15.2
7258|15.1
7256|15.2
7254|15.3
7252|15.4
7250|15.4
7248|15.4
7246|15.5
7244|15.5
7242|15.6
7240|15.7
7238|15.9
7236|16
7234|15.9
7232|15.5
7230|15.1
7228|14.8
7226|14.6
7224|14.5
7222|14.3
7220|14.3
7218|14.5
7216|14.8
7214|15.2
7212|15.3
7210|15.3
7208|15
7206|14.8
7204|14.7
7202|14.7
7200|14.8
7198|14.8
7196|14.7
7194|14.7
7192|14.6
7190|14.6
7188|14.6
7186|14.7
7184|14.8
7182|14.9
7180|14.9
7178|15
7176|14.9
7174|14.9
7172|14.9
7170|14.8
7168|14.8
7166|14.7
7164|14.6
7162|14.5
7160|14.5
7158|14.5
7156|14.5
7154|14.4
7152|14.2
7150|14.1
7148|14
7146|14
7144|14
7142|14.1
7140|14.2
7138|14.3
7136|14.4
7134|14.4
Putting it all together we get 16.5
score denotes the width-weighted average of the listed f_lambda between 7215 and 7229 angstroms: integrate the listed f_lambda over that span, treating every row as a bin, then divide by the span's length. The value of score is 14.5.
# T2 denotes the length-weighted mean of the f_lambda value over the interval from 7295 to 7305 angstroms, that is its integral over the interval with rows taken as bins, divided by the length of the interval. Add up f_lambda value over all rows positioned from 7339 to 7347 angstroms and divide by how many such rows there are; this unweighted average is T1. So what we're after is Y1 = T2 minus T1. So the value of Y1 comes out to -0.3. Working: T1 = 16.0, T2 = 15.7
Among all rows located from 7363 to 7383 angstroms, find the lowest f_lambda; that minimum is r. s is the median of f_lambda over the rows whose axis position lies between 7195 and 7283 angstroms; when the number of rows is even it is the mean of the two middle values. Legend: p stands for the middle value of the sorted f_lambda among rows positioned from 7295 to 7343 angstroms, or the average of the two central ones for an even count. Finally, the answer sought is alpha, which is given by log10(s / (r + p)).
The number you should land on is -0.318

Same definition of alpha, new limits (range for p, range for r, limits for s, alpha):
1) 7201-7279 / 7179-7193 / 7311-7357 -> -0.272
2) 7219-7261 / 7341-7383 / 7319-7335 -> -0.301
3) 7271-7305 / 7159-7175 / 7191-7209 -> -0.310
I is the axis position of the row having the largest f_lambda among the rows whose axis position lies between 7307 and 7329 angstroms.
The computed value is 7314 angstroms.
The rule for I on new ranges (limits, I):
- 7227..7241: 7236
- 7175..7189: 7178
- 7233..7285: 7236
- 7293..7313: 7312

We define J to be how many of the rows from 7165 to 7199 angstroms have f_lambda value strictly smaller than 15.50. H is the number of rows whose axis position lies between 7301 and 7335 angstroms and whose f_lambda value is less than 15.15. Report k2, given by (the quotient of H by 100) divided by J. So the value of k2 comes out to 0.0006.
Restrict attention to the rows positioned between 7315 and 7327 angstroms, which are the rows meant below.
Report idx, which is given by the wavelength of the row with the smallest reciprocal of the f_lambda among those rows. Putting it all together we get 7316 angstroms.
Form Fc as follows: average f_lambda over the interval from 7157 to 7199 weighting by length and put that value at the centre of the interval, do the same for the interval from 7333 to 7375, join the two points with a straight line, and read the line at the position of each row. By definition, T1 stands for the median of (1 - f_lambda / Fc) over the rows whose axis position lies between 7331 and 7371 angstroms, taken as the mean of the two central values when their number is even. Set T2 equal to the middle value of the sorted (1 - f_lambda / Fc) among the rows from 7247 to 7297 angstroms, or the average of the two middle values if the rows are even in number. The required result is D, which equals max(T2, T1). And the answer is -0.001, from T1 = -0.001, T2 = -0.002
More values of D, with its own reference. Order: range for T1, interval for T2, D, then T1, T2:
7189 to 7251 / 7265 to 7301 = 0.005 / 0.005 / -0.003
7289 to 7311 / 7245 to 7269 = -0.002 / -0.002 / -0.010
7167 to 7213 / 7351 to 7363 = 0.018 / -0.002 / 0.018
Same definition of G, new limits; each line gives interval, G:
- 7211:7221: 14.8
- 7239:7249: 15.5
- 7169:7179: 14.9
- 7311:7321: 16.3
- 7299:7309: 15.6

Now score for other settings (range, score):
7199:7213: 14.9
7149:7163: 14.4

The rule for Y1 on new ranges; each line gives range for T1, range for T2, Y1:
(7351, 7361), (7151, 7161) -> -1.3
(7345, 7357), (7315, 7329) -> -0.3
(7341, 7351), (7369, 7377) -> 0.4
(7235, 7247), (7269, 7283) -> -0.3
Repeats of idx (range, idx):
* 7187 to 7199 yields 7198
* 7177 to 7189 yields 7178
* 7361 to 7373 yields 7372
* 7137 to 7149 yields 7138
